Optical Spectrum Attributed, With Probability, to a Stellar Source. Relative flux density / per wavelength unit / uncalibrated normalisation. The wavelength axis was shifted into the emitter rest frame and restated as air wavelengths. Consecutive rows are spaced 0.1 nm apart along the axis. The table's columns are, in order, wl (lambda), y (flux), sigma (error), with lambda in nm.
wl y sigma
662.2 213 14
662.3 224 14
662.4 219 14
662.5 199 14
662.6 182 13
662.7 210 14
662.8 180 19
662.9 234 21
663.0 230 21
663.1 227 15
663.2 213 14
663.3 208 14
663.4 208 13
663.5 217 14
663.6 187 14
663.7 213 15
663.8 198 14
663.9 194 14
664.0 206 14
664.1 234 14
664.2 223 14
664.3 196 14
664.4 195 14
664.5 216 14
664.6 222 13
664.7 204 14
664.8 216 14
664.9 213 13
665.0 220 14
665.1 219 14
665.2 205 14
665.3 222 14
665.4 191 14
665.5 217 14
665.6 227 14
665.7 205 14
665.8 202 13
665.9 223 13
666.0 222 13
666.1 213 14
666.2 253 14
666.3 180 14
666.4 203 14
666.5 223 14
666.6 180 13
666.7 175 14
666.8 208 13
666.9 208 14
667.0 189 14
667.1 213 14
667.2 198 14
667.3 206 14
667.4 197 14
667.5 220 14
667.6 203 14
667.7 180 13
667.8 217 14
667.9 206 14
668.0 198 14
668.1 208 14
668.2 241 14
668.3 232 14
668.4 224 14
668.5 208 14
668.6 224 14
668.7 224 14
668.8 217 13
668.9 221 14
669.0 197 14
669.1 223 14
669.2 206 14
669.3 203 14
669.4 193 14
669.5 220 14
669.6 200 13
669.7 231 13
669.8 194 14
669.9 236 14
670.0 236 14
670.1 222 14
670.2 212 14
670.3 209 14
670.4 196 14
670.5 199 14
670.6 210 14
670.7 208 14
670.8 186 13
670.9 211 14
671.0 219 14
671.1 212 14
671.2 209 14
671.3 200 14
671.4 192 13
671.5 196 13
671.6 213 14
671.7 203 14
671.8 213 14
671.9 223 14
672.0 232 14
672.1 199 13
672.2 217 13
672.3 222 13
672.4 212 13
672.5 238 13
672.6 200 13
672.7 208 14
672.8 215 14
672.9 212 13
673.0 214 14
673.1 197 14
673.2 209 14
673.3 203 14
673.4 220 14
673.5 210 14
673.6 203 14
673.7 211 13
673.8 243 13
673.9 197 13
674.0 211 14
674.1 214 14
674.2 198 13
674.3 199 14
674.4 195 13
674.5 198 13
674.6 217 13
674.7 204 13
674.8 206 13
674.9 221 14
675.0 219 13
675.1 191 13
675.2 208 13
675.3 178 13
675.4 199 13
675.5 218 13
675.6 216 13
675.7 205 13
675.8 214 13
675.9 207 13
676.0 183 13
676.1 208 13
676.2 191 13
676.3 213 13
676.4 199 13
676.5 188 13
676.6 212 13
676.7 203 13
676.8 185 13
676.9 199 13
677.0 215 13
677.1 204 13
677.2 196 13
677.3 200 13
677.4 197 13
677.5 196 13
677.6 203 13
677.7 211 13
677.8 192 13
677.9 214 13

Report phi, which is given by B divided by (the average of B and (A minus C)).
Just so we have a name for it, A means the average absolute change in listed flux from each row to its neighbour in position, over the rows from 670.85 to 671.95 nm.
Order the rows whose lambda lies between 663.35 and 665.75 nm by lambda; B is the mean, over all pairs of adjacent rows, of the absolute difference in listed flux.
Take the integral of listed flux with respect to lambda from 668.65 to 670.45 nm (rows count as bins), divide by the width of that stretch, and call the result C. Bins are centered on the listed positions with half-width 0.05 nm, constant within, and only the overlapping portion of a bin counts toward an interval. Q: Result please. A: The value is -0.161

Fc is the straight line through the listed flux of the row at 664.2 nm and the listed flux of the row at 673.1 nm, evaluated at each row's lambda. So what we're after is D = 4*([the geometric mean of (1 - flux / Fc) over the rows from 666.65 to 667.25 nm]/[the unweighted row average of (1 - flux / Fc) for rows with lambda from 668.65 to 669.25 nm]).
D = -7.4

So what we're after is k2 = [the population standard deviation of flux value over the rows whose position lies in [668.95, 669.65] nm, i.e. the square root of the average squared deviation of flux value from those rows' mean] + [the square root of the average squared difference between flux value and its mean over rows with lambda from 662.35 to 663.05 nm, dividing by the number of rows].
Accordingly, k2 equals 31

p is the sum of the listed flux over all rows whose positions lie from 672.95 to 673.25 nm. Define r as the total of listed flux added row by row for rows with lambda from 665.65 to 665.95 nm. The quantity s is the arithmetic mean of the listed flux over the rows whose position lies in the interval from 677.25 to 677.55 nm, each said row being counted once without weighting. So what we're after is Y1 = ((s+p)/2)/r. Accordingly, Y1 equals 0.649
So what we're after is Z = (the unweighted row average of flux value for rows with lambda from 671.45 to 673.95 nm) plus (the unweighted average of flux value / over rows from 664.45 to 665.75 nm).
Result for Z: 426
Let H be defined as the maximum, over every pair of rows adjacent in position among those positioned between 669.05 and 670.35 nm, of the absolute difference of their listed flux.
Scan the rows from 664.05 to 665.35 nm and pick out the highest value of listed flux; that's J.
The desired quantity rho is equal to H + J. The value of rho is 276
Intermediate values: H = 42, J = 234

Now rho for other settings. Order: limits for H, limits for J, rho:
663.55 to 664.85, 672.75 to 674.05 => 271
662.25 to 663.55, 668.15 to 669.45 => 295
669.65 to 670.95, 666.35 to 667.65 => 265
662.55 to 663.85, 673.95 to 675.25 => 275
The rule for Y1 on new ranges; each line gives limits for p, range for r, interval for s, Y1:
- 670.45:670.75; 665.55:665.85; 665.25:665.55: 0.652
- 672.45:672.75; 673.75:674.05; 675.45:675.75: 0.660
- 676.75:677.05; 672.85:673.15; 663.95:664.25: 0.658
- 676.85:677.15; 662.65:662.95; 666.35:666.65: 0.657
